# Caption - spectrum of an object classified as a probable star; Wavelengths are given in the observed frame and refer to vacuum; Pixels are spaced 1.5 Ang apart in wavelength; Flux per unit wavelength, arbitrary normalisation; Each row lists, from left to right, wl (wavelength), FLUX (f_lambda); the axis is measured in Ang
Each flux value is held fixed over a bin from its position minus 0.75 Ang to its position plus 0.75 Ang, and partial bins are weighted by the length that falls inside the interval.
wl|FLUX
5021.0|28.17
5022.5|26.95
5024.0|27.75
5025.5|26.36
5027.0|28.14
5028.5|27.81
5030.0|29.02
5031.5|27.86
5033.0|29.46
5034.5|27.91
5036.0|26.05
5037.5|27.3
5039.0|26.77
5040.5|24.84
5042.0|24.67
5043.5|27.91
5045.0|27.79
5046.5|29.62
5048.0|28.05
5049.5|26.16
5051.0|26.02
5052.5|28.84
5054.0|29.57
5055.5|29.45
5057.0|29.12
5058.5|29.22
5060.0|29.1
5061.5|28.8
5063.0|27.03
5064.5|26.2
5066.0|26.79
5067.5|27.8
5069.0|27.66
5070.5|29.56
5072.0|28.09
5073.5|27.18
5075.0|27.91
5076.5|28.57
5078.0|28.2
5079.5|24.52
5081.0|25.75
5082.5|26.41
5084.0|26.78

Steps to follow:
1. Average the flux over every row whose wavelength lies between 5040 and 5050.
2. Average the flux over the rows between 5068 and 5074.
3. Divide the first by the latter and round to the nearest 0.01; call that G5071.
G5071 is 0.96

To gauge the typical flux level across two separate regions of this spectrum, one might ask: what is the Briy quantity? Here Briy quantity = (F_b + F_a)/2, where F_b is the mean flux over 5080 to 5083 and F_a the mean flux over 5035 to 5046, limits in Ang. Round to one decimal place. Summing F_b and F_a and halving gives 26.3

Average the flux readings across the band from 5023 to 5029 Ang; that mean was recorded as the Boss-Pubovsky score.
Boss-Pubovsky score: 27.5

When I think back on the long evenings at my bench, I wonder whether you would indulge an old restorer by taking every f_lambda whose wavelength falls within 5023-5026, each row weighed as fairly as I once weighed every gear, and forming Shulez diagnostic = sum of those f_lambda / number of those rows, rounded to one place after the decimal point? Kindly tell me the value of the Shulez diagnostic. 27.1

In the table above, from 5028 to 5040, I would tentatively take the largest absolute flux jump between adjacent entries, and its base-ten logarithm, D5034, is 0.27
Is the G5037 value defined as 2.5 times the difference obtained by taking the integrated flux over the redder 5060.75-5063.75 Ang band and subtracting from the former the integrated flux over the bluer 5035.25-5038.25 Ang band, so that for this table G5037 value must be 9.3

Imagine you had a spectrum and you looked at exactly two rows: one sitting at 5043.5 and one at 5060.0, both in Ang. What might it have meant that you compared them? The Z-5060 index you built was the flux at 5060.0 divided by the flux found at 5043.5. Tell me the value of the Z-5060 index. 1.04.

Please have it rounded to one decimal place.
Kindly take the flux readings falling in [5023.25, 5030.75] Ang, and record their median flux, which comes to 27.8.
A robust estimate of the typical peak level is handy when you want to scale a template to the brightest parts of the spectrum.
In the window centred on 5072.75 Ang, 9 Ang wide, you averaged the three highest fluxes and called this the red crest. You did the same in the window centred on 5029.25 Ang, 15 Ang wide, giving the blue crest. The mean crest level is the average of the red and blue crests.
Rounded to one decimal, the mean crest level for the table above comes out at 28.8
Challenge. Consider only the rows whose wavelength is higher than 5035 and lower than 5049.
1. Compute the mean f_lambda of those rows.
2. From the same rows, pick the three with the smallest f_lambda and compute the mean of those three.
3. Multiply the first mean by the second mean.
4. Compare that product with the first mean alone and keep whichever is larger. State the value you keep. 680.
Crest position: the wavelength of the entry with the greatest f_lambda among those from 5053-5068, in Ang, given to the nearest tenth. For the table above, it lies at 5054.0 Ang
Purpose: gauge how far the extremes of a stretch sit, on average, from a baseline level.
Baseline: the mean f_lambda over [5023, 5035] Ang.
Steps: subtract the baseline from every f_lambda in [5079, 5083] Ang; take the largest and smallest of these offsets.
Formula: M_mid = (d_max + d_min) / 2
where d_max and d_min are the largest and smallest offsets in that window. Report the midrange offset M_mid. -2.6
